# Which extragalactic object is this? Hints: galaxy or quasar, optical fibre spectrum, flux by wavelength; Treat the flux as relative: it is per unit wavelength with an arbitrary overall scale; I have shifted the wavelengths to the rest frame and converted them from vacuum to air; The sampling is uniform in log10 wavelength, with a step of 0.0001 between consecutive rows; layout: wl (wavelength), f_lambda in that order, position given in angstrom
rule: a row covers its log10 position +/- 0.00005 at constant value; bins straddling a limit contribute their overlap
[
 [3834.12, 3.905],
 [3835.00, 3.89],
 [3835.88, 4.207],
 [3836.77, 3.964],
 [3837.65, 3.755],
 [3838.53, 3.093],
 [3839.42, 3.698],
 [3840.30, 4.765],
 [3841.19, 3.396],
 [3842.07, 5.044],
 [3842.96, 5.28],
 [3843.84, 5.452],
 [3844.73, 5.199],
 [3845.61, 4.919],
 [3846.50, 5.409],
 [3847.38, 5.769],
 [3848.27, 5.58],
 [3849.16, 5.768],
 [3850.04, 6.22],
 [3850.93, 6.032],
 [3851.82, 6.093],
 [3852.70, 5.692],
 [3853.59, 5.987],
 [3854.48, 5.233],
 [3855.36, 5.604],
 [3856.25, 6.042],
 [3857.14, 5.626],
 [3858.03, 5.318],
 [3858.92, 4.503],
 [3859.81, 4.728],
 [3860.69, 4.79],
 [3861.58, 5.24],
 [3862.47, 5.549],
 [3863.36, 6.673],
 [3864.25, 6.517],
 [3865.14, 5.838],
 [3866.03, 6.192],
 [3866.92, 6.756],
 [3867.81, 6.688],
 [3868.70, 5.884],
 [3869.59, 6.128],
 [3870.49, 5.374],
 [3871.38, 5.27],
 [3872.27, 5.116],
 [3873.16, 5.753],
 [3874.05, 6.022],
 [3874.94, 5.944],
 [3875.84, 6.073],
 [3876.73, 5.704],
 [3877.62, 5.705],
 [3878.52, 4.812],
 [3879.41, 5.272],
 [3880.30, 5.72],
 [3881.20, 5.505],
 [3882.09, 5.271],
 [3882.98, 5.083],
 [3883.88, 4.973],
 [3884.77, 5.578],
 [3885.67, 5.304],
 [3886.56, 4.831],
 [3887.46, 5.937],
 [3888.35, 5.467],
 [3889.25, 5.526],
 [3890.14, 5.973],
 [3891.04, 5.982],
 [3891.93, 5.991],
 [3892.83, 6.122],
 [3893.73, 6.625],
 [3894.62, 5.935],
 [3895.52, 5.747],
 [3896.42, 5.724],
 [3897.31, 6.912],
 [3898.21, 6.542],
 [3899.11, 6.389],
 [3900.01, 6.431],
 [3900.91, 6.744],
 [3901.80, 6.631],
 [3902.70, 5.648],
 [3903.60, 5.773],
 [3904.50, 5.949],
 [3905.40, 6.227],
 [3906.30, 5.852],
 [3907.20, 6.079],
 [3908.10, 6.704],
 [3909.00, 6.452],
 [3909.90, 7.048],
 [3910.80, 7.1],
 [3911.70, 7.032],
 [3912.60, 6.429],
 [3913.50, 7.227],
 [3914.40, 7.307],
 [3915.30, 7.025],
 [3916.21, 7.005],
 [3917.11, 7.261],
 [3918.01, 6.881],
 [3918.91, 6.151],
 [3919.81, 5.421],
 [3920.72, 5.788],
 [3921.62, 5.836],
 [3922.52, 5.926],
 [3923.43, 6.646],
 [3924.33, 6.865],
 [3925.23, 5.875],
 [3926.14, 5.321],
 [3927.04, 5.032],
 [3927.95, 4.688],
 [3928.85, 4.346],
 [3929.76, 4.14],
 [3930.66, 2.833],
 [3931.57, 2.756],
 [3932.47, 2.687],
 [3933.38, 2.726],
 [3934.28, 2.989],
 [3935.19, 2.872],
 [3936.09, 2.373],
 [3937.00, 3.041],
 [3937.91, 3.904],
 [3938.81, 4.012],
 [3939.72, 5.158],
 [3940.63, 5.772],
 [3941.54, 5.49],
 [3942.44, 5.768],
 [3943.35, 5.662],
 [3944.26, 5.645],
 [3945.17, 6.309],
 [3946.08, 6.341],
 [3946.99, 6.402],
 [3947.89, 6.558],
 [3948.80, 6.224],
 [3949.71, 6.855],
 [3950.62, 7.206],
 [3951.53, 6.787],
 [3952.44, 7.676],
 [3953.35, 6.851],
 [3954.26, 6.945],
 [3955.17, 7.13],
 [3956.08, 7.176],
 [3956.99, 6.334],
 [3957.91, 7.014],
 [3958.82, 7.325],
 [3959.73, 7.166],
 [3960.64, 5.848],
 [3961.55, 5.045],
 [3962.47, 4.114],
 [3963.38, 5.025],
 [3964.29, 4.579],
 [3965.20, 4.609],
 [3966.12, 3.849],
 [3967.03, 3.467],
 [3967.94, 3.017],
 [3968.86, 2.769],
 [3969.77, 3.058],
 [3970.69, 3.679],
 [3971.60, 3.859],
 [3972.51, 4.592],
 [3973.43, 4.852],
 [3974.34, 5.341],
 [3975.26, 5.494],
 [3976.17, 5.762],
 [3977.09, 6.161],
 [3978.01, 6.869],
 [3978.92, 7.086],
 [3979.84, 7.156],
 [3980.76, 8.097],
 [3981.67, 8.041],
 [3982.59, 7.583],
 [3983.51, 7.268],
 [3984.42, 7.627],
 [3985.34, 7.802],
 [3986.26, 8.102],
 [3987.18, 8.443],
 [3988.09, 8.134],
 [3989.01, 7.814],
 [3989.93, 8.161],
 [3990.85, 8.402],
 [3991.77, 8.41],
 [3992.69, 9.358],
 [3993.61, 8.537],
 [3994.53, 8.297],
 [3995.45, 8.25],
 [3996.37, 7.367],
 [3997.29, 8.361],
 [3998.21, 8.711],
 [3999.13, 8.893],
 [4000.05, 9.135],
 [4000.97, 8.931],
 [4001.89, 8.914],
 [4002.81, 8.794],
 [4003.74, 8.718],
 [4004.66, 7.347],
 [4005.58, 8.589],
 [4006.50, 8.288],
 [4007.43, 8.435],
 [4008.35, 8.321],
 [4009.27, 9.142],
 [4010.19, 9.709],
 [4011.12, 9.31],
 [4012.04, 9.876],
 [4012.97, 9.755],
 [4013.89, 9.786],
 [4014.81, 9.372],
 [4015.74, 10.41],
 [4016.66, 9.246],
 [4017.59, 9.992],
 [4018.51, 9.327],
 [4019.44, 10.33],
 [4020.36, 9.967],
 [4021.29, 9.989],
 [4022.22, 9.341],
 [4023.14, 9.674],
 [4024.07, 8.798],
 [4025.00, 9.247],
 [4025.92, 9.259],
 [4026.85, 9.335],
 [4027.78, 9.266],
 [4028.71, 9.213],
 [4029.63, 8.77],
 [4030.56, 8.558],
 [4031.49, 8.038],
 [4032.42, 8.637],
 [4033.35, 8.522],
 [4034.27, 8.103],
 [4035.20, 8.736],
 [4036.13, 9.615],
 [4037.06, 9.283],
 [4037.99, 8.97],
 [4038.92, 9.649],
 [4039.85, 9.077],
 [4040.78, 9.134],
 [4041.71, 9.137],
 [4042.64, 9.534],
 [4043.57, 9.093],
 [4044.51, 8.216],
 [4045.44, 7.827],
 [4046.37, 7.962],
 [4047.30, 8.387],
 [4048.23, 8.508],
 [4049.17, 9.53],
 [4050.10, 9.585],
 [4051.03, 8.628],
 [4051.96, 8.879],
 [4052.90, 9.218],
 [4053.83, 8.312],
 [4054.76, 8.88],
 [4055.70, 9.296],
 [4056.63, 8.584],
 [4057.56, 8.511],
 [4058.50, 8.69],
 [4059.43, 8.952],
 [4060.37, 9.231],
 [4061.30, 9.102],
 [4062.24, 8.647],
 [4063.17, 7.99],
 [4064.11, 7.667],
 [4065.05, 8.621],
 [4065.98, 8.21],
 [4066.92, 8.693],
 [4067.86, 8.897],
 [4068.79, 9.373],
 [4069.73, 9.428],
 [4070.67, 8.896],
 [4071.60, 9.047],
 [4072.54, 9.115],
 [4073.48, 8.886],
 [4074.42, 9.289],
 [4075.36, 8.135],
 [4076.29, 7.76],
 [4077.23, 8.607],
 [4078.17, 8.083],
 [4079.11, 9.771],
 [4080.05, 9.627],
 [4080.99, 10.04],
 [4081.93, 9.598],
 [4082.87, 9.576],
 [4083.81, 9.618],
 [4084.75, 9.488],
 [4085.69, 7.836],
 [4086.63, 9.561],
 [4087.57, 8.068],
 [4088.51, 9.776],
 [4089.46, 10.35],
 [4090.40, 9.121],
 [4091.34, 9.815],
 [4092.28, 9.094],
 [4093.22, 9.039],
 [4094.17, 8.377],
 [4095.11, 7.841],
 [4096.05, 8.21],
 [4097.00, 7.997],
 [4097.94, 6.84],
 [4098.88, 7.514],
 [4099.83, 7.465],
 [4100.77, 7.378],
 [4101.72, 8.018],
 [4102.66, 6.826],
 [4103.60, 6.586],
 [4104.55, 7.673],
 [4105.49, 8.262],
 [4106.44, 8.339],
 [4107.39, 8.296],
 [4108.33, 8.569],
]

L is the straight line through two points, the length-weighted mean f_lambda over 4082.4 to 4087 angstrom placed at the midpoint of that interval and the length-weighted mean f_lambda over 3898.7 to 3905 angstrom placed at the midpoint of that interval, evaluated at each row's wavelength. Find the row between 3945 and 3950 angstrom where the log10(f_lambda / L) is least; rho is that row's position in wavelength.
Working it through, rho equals 3948.80 angstrom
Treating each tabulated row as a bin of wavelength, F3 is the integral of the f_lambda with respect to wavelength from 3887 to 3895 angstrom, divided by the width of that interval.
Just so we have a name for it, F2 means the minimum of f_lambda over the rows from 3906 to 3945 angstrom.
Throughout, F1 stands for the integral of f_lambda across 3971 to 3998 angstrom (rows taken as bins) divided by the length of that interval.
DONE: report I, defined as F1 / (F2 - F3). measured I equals -2.0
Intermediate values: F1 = 7.3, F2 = 2.373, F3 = 5.95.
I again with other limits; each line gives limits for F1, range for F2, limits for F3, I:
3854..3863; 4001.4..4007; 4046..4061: -3.6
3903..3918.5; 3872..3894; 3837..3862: -20.1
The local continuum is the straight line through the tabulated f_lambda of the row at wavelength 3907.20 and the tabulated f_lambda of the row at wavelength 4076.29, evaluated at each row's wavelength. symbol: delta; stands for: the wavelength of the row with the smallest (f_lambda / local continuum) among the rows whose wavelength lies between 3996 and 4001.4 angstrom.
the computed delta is 3996.37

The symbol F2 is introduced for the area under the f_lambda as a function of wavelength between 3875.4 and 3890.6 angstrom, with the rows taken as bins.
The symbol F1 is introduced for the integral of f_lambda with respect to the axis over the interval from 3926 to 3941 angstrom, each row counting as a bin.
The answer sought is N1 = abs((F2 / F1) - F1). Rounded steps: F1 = 56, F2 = 83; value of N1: 55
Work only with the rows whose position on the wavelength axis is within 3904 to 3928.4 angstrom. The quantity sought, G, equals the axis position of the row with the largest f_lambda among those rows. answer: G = 3914.40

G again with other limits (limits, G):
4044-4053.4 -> 4050.10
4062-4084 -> 4080.99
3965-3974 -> 3973.43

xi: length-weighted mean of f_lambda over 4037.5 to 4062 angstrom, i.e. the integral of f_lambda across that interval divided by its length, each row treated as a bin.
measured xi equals 8.9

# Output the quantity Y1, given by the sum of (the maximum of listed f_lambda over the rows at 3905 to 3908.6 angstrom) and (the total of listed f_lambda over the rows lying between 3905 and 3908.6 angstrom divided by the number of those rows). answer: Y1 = 12.9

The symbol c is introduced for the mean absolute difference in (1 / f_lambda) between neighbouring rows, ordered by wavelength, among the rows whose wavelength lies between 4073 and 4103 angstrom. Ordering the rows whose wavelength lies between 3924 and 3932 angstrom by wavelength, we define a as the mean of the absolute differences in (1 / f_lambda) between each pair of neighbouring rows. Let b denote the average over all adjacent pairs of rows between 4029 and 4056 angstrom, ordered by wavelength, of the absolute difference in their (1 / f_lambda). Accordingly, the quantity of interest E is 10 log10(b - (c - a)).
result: -16.3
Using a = 0.027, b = 0.006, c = 0.010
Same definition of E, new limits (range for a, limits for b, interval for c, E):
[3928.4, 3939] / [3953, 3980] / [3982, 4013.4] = -12.7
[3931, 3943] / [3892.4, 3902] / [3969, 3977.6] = -16.7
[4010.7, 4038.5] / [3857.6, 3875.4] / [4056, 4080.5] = -19.2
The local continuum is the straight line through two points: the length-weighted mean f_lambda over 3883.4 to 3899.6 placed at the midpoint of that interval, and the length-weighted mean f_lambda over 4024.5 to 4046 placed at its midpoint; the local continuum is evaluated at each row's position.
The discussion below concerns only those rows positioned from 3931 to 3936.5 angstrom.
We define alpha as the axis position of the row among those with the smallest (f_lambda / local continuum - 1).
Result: 3936.09 angstrom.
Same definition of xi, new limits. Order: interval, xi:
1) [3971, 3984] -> 6.3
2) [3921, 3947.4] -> 4.7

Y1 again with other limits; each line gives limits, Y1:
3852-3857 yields 11.8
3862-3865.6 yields 12.8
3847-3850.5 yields 12.1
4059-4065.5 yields 17.8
